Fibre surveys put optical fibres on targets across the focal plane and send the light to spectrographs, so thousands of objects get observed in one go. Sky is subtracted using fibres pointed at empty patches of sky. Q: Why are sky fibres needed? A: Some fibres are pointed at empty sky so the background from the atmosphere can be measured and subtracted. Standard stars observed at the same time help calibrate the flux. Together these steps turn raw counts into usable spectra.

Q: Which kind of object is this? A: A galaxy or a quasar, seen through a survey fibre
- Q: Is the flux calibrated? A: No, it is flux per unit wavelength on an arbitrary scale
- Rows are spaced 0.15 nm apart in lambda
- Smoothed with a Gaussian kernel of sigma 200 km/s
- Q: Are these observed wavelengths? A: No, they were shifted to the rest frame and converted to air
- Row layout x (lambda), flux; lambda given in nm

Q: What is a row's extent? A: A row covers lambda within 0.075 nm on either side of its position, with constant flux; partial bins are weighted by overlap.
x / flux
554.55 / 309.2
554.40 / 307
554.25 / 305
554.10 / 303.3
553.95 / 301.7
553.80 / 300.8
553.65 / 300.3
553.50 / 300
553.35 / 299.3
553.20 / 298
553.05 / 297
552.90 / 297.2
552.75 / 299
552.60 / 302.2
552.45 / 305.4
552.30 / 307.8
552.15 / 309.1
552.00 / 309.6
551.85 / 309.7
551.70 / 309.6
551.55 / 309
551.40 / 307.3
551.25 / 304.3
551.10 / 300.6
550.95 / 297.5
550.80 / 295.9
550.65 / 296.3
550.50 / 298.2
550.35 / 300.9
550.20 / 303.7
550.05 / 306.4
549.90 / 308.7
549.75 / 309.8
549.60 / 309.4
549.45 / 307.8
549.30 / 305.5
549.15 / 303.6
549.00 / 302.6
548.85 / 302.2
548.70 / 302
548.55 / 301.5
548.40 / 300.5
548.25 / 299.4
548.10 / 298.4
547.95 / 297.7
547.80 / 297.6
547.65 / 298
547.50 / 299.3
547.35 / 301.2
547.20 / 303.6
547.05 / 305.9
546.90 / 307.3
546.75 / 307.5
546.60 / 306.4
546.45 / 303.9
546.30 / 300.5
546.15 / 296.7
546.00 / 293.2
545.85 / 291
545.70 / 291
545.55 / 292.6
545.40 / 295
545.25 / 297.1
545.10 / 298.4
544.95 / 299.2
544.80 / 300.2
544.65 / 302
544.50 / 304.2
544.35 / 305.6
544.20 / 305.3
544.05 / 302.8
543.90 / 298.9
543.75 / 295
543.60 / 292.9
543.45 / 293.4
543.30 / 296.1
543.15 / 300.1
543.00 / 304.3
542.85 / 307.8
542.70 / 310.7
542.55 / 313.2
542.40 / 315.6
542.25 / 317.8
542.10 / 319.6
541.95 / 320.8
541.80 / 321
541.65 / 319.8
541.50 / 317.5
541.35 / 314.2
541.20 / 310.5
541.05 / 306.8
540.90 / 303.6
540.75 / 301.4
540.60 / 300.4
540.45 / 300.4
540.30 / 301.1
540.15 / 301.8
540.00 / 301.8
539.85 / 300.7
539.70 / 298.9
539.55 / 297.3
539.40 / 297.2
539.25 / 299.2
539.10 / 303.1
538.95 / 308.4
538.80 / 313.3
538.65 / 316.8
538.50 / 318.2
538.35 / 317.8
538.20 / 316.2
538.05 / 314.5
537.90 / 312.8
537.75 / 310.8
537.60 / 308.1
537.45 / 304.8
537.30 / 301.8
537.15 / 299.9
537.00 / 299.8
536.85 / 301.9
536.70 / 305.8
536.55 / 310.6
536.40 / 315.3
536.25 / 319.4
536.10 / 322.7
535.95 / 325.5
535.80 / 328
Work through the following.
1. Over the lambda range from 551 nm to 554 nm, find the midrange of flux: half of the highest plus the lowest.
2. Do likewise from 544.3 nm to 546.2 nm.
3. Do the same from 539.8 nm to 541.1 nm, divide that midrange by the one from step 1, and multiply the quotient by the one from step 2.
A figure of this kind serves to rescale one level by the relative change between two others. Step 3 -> 299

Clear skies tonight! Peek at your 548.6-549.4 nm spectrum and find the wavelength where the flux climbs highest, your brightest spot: 549.30 nm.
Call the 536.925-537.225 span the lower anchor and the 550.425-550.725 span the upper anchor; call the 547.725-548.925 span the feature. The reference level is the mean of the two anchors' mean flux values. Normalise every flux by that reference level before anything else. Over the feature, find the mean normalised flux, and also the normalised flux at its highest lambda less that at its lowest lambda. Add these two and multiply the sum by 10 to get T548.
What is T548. 10.2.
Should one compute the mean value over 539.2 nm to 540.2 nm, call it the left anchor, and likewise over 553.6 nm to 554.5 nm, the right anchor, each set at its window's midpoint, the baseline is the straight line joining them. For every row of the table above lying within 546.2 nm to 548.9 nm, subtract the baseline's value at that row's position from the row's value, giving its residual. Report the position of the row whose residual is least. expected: 547.80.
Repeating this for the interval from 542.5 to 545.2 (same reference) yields 543.60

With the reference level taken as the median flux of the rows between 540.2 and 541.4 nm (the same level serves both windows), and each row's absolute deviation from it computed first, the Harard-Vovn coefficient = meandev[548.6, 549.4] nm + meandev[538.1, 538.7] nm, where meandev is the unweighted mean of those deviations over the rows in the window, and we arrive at 16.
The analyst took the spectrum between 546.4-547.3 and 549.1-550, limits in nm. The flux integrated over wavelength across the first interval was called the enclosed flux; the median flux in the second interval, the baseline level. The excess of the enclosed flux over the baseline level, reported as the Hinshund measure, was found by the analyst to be -33.1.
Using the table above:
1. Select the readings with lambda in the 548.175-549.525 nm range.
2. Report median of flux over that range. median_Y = 302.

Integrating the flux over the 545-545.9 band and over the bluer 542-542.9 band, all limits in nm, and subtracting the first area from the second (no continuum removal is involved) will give 18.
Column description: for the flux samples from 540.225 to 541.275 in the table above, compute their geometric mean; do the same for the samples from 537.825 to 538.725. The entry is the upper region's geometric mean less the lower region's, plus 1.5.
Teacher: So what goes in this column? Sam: -11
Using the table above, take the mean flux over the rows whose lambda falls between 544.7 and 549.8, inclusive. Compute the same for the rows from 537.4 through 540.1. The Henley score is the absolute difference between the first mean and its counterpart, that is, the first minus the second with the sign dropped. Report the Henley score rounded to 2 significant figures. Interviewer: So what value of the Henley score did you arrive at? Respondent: 7.0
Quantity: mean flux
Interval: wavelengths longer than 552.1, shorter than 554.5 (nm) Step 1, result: 302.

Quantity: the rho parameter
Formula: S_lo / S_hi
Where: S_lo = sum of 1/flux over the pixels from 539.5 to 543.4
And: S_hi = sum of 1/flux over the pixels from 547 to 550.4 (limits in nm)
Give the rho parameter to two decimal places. 1.11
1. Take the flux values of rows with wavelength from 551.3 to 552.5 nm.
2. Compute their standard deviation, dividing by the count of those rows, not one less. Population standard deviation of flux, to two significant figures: 1.4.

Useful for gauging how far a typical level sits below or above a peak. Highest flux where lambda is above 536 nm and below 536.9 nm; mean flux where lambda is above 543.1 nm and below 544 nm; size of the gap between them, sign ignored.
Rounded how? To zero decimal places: 27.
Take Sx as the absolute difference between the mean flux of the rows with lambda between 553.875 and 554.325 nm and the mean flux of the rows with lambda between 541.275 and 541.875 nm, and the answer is 15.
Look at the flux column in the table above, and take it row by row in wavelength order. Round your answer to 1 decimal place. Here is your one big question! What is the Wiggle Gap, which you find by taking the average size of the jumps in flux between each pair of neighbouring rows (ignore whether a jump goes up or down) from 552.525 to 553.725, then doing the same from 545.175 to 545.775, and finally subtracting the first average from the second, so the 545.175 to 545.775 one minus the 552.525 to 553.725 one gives 0.8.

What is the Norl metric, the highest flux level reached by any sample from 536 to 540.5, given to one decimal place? 322.7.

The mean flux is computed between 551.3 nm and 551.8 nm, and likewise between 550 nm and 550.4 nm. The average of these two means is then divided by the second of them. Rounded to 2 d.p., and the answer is 1.01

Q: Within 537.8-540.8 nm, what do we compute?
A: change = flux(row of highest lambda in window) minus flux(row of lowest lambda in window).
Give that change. -11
